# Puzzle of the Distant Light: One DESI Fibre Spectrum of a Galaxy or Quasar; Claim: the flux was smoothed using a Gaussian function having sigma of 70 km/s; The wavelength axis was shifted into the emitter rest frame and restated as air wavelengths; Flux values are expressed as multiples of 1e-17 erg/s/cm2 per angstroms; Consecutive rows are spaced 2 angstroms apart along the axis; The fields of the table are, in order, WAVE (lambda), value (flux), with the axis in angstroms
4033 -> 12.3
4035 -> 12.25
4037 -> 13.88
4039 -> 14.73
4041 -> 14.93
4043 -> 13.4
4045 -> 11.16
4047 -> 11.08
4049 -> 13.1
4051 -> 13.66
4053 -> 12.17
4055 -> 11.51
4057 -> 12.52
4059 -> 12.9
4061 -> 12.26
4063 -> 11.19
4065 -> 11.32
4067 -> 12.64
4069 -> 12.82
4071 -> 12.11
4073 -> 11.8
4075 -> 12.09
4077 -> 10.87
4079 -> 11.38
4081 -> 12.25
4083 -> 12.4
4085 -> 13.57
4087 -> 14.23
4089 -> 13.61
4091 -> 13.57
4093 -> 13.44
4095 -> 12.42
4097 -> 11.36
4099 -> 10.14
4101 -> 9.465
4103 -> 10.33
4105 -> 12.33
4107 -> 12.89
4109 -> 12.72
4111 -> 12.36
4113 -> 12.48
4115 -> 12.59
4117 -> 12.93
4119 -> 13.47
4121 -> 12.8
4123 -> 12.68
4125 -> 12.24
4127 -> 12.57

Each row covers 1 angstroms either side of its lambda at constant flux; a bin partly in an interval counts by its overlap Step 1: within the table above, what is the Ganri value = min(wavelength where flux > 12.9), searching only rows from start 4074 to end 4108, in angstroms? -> 4085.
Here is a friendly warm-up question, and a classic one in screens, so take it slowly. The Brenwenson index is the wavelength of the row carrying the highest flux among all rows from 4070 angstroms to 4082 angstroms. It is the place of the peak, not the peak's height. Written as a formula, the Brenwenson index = 4081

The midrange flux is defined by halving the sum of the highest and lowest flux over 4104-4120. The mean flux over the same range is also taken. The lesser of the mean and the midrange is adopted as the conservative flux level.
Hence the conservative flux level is 12.72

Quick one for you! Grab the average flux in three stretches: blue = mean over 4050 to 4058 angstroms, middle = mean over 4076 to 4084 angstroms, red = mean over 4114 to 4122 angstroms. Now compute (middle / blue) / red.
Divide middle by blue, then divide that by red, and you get 0.073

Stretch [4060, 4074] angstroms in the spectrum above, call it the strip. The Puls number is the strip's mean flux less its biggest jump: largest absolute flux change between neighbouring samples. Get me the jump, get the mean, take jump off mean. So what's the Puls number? 10.7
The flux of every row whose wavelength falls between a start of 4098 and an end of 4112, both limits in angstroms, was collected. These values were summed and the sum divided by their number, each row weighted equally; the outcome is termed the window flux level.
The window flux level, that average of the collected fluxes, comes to 11.5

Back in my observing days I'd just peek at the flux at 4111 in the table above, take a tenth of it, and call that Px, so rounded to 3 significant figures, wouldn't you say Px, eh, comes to 1.24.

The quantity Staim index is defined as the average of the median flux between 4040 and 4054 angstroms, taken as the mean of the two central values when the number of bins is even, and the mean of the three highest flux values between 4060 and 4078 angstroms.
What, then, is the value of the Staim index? 12.84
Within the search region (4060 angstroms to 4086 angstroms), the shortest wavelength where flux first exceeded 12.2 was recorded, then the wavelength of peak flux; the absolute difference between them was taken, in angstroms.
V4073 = 24 angstroms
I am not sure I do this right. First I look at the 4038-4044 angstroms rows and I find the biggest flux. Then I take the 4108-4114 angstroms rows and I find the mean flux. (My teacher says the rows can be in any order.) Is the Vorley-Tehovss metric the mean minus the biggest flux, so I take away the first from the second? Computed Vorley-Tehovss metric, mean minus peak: -2.4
